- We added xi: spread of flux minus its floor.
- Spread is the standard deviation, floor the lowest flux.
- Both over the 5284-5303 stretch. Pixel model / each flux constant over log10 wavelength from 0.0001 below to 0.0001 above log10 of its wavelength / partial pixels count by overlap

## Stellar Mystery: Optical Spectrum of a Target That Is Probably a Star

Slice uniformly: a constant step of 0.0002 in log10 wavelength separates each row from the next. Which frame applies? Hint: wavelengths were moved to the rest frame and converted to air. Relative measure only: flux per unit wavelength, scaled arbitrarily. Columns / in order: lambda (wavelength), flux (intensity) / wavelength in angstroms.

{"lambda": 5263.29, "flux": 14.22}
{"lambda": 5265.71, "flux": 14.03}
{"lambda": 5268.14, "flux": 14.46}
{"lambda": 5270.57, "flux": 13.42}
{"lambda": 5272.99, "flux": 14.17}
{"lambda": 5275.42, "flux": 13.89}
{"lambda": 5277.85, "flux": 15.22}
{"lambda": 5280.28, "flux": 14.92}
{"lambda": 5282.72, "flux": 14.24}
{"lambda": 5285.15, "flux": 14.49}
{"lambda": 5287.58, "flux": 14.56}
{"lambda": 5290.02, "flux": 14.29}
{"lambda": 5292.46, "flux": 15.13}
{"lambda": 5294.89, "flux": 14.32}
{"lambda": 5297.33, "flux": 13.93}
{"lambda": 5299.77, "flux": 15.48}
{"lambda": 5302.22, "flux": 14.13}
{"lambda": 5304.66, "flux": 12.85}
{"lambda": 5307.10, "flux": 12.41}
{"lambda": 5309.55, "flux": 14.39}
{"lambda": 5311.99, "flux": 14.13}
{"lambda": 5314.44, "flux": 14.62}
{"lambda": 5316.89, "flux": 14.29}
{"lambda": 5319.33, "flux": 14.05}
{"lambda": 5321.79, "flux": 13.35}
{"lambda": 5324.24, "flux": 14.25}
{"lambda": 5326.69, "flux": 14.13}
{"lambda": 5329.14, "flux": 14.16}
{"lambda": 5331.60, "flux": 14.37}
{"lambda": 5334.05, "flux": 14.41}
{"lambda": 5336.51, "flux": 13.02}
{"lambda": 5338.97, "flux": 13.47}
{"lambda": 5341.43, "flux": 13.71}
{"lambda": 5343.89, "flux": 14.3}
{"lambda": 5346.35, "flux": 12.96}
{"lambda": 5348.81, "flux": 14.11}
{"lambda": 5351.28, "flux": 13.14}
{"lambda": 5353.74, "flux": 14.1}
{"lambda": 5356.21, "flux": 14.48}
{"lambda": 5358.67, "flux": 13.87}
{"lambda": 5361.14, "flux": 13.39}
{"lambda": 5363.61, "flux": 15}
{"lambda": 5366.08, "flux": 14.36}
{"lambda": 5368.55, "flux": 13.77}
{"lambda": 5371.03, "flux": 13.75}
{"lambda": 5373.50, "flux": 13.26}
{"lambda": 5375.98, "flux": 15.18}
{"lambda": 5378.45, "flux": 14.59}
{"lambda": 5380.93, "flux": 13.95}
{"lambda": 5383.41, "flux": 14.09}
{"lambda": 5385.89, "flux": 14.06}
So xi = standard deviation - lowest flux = -13.4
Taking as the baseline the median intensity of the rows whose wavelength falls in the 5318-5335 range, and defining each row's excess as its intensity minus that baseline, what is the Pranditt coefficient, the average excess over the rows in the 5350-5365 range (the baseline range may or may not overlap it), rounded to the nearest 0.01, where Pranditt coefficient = -0.16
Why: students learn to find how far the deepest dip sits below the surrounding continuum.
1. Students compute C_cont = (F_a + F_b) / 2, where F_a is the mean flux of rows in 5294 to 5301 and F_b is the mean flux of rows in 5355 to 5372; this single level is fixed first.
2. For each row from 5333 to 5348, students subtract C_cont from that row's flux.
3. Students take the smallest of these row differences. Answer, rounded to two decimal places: -1.37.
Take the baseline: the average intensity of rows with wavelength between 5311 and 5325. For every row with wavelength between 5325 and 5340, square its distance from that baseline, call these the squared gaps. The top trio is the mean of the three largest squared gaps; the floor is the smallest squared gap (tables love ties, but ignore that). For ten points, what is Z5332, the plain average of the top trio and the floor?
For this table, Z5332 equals 0.28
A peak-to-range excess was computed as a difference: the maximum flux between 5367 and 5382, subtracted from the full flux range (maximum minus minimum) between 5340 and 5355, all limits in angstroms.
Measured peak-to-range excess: -13.8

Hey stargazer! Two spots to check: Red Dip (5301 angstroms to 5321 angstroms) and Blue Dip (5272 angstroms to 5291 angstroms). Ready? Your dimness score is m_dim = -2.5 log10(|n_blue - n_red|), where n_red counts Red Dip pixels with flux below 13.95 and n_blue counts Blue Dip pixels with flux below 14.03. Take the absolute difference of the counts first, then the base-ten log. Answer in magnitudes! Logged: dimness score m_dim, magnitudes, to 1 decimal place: 0.0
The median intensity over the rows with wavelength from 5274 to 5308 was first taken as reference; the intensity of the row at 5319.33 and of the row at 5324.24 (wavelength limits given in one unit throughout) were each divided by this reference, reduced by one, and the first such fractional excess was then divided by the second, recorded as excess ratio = 4.6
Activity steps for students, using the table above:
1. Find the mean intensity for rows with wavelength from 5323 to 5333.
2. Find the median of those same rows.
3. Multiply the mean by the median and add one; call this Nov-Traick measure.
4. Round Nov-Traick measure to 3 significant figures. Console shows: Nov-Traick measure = 203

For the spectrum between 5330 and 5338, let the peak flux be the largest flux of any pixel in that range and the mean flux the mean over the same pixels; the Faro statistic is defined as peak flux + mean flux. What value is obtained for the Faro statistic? 28.3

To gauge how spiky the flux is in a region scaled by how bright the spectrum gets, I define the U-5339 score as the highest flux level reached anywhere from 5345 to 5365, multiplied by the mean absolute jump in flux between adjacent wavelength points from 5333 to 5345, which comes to 10.0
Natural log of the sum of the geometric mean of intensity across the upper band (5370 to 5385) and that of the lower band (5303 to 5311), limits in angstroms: 3.307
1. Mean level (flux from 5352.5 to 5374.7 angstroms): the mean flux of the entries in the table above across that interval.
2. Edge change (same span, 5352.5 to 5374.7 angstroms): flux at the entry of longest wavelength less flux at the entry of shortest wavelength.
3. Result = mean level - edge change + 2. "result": 16.8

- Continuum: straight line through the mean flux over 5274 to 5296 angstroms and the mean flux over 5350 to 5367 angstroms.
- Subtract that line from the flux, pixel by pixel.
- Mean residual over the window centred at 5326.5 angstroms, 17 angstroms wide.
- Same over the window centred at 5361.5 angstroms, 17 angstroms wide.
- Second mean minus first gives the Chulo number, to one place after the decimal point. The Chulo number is 0.3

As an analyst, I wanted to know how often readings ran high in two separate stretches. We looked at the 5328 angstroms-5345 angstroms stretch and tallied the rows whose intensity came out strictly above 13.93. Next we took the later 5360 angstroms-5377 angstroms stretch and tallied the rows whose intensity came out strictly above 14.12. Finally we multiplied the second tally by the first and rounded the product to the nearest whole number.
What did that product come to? 12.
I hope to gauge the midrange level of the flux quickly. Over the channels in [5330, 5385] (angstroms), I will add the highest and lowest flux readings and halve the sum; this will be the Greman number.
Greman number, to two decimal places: 14.07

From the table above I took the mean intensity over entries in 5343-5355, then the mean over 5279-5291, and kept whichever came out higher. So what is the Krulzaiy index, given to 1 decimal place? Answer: 14.5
